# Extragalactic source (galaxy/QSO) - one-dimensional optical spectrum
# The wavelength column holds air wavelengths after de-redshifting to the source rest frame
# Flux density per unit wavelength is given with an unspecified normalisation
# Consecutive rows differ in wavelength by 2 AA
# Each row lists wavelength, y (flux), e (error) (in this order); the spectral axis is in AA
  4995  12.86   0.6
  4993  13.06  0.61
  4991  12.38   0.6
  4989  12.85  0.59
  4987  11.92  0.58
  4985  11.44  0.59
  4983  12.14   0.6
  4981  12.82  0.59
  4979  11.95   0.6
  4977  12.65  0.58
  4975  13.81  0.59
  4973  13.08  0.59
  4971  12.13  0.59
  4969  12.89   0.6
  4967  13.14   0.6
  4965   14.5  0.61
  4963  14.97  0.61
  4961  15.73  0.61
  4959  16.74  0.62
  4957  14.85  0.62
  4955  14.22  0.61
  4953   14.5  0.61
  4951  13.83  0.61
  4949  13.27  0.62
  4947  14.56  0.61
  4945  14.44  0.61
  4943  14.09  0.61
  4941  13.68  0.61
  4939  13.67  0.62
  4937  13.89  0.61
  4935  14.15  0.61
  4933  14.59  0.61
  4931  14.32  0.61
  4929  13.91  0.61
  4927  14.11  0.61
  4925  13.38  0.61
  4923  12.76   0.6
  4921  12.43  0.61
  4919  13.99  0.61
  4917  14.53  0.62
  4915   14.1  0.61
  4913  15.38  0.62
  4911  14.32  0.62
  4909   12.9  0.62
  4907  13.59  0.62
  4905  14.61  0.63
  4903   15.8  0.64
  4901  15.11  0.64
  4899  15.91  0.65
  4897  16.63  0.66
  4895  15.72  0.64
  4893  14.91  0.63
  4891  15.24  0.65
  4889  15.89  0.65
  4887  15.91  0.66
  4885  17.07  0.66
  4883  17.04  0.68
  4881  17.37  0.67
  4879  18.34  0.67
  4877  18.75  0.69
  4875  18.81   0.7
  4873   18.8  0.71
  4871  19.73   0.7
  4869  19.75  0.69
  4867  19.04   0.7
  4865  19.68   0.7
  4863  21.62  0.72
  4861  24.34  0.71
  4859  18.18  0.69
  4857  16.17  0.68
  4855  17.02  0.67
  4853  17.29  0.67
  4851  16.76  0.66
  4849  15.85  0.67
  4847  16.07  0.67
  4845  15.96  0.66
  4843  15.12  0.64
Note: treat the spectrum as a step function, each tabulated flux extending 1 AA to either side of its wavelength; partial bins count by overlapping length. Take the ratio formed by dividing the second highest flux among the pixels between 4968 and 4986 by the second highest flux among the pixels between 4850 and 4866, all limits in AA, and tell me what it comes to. 0.60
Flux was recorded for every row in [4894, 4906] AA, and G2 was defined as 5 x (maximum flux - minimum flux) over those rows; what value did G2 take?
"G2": 10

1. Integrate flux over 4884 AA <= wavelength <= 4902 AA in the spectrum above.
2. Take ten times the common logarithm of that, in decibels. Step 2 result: 24.5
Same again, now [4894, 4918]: 25.5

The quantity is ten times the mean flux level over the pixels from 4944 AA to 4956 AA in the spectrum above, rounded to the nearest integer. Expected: 141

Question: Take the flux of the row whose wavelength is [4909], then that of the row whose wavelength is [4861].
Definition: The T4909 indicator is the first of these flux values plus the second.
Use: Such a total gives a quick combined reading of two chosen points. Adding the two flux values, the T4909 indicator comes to 37.2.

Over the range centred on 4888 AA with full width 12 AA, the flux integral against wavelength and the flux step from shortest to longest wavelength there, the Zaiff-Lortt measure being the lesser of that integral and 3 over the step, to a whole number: -1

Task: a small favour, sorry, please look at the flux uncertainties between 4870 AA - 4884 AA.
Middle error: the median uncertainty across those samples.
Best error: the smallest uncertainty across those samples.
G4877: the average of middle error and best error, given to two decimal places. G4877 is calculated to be 0.68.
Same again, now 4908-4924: 0.61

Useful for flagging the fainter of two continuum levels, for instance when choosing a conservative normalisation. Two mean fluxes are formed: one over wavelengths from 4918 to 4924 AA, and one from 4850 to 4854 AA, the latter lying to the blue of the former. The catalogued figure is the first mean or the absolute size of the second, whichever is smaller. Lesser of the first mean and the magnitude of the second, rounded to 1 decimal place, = 13.1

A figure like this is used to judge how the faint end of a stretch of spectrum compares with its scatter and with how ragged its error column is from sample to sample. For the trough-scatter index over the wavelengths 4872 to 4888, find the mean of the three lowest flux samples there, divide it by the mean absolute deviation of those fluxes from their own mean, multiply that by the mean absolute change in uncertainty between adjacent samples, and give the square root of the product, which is 0.43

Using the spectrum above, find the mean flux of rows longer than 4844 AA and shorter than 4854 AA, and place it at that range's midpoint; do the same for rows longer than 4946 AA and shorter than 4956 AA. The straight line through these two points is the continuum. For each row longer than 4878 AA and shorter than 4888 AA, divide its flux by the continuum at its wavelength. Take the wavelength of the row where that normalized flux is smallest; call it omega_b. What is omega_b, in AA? 4887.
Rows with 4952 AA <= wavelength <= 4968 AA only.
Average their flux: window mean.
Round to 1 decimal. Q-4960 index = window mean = 14.8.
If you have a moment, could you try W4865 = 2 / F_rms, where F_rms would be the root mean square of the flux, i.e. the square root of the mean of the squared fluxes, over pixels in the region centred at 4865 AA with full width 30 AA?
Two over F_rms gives 0.105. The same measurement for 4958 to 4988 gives 0.149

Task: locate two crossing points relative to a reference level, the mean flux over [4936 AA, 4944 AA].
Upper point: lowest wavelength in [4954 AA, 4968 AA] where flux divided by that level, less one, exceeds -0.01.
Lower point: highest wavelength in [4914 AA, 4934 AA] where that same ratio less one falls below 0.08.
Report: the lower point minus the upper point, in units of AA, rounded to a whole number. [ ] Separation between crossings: -22 AA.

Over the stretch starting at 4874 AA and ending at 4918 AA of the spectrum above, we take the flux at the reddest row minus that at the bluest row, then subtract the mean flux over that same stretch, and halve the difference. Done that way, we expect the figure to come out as -10.0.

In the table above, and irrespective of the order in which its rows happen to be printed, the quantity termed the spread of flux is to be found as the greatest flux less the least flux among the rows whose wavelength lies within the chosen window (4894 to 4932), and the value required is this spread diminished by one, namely 3.2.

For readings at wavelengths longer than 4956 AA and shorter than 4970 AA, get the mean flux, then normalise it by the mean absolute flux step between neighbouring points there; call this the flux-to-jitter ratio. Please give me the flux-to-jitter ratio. 15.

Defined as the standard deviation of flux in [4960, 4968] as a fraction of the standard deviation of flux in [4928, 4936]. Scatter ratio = 3.8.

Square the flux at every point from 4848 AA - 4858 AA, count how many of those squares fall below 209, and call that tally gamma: 0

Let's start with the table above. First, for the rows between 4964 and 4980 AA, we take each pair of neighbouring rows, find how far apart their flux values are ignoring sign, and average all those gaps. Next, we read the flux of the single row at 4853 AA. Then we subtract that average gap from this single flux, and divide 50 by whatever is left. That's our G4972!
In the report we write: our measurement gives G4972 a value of 3.04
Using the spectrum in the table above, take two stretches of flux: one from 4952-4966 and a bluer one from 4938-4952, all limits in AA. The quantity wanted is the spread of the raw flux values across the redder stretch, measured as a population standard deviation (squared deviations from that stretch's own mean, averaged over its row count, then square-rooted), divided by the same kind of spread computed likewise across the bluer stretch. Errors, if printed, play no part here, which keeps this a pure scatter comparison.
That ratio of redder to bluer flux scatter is 1.9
